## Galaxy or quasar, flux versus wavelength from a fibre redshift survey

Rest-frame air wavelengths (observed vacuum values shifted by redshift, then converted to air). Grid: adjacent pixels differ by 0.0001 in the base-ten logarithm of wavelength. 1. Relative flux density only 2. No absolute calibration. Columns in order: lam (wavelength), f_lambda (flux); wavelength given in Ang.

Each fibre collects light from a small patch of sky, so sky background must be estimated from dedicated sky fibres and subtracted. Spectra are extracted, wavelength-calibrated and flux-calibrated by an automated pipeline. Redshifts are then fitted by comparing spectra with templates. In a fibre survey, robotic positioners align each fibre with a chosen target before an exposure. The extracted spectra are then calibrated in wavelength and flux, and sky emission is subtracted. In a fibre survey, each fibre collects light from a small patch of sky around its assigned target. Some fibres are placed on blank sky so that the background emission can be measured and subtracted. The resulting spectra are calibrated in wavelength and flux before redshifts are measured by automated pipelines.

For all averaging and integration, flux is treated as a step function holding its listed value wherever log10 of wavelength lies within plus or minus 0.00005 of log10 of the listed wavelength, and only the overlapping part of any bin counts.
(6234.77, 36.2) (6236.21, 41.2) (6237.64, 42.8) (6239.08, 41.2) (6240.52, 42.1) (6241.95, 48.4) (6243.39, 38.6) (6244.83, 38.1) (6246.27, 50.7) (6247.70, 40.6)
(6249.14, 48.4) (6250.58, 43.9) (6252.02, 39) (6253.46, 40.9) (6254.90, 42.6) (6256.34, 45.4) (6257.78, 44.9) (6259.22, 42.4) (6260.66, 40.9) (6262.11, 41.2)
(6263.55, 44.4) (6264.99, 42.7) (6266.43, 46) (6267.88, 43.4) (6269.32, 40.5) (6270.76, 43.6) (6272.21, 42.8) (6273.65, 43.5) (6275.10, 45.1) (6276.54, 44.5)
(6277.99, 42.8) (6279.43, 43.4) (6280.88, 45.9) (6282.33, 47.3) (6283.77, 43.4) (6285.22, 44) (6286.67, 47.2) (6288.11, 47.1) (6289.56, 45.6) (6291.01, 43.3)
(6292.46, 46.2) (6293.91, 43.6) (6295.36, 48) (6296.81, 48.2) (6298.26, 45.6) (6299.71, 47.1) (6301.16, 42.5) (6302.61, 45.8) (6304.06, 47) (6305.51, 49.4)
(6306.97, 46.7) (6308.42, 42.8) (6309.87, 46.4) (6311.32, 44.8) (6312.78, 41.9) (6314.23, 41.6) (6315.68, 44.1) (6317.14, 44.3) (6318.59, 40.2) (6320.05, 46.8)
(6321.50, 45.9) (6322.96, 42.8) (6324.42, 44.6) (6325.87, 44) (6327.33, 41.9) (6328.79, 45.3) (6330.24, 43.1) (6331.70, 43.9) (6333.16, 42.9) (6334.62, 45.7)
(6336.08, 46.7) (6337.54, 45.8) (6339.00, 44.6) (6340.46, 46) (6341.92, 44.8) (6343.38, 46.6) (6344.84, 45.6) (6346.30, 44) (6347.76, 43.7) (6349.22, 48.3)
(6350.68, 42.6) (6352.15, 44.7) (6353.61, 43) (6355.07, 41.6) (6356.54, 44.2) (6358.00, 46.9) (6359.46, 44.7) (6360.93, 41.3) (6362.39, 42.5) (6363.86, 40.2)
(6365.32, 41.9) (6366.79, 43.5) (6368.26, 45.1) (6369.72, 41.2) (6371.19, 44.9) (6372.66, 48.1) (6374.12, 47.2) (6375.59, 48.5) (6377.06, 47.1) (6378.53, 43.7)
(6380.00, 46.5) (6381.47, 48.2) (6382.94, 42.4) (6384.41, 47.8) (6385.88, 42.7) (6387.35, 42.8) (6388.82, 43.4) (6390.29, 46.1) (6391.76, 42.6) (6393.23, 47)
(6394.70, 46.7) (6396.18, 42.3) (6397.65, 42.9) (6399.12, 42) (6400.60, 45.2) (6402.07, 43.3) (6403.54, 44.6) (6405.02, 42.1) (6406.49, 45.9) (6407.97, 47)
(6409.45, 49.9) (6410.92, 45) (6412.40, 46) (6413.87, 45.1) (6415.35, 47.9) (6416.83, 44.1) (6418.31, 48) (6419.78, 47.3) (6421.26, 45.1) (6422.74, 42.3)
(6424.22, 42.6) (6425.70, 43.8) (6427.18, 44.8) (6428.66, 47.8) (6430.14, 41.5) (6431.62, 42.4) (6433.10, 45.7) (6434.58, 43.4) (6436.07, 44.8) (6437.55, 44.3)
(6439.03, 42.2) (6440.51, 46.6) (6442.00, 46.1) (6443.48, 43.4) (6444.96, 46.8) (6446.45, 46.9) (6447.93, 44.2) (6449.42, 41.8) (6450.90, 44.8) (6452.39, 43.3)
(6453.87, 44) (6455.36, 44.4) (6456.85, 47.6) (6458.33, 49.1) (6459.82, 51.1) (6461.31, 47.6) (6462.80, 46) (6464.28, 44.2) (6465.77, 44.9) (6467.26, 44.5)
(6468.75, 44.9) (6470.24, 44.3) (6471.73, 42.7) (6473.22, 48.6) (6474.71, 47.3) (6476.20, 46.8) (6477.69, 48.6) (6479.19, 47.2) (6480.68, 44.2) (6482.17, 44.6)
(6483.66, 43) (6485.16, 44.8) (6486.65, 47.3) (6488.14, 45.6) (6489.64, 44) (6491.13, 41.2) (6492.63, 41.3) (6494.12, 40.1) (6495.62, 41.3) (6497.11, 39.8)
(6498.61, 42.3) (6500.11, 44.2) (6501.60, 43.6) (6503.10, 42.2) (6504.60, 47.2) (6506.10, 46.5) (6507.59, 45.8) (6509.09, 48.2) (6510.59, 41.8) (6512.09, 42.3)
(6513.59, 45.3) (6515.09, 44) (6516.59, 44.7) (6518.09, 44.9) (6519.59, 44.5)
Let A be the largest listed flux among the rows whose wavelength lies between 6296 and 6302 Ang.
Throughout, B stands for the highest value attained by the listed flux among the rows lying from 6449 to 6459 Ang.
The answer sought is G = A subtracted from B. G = 0.9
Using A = 48.2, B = 49.1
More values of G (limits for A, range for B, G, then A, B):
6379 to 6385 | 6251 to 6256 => -5.6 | 48.2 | 42.6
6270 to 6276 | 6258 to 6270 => 0.9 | 45.1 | 46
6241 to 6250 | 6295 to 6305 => -2.5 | 50.7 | 48.2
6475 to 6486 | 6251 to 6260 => -3.2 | 48.6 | 45.4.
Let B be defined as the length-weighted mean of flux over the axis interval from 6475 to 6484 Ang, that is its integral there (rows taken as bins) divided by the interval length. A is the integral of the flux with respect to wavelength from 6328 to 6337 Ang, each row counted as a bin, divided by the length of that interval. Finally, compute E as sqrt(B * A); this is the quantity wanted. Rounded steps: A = 44.6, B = 45.9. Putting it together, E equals 45.3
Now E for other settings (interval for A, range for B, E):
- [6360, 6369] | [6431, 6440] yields 43.2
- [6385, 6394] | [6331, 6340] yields 44.6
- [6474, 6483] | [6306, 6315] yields 45.3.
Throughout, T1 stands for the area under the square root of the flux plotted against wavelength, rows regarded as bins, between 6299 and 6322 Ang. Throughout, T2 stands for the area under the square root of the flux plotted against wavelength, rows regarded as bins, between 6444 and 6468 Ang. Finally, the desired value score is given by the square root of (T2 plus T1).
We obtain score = 17.8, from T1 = 154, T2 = 162.2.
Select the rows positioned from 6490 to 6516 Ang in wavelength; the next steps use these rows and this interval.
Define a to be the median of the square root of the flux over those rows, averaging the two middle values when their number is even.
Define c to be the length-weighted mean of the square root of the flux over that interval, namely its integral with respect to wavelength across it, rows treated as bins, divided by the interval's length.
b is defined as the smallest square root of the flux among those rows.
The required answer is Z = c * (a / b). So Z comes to 6.79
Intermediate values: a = 6.50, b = 6.31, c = 6.58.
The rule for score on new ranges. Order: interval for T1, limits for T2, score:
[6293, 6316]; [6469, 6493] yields 17.8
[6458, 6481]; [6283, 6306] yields 17.7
